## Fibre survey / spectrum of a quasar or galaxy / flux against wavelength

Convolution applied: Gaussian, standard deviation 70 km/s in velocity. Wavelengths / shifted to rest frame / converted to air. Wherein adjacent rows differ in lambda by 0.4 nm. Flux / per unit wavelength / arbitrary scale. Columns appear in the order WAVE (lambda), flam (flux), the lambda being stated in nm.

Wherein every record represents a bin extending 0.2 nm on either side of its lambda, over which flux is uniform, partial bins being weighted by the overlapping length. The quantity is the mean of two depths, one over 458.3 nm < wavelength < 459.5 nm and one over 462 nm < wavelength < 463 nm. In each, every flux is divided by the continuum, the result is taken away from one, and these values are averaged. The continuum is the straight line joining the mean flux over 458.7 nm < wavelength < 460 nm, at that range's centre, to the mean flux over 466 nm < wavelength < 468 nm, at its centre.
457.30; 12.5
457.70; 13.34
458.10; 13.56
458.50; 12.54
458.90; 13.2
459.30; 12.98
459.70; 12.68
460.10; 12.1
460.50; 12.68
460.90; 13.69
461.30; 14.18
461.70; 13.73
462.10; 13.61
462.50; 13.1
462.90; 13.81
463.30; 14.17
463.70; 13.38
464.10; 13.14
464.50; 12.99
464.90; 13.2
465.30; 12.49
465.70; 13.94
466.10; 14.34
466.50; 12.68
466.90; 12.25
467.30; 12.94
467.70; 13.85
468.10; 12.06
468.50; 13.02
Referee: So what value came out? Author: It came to -0.02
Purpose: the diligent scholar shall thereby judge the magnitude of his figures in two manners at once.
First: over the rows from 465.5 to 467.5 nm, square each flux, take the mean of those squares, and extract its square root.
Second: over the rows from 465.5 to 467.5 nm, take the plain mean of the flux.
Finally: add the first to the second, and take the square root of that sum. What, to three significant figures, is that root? 5.15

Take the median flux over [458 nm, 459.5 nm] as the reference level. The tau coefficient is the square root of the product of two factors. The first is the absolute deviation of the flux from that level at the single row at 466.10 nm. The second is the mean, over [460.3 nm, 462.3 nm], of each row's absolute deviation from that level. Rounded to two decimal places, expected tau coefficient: 0.90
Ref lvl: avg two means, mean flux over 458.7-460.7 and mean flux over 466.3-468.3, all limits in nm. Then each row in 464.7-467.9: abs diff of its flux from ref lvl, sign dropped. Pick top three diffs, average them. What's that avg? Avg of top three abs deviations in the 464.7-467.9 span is 1.30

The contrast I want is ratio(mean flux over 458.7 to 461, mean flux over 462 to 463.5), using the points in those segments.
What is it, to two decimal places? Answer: 0.94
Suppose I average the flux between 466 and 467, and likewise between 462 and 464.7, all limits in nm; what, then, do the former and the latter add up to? 26.5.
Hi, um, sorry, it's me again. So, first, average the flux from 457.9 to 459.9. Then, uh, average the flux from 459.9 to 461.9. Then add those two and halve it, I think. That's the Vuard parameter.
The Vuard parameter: 13.1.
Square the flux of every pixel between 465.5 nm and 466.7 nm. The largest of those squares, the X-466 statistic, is 206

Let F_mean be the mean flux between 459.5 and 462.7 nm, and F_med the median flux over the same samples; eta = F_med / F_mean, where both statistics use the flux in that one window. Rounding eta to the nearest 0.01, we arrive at 1.01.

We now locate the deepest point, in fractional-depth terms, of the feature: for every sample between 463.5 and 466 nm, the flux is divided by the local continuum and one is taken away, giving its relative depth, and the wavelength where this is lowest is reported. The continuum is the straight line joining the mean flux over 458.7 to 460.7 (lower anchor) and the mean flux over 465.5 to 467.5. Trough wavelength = 465.30 nm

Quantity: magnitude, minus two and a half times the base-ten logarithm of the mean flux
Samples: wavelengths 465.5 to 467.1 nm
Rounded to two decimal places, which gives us -2.81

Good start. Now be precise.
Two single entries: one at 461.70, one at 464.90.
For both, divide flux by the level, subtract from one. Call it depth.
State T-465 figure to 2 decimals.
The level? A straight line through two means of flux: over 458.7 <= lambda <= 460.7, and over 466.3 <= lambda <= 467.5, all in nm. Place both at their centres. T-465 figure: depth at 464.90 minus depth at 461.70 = 0.04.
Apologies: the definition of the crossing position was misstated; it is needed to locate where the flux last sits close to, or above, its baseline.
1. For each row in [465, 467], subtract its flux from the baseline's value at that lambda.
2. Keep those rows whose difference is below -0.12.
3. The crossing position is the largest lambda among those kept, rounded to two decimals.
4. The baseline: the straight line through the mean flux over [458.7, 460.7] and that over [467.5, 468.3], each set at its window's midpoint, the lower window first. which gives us 466.10 nm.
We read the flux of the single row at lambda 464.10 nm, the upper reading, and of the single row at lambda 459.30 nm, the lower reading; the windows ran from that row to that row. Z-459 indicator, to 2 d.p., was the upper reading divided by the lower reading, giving 1.01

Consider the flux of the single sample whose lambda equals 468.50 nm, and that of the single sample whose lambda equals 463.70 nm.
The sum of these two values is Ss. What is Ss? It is 26.4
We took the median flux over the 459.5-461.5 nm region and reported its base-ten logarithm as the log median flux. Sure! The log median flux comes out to 1.10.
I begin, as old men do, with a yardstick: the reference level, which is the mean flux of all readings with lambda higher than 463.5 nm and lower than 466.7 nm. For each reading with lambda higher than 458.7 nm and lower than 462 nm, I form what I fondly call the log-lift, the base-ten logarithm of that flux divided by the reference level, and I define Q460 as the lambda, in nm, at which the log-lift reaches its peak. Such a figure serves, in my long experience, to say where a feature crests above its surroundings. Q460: 461.30 nm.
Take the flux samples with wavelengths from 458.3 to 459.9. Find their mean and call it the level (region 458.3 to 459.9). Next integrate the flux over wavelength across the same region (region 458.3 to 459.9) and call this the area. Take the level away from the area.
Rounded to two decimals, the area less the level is 7.71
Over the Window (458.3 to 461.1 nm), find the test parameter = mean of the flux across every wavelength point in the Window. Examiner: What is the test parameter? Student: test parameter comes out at 12.8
